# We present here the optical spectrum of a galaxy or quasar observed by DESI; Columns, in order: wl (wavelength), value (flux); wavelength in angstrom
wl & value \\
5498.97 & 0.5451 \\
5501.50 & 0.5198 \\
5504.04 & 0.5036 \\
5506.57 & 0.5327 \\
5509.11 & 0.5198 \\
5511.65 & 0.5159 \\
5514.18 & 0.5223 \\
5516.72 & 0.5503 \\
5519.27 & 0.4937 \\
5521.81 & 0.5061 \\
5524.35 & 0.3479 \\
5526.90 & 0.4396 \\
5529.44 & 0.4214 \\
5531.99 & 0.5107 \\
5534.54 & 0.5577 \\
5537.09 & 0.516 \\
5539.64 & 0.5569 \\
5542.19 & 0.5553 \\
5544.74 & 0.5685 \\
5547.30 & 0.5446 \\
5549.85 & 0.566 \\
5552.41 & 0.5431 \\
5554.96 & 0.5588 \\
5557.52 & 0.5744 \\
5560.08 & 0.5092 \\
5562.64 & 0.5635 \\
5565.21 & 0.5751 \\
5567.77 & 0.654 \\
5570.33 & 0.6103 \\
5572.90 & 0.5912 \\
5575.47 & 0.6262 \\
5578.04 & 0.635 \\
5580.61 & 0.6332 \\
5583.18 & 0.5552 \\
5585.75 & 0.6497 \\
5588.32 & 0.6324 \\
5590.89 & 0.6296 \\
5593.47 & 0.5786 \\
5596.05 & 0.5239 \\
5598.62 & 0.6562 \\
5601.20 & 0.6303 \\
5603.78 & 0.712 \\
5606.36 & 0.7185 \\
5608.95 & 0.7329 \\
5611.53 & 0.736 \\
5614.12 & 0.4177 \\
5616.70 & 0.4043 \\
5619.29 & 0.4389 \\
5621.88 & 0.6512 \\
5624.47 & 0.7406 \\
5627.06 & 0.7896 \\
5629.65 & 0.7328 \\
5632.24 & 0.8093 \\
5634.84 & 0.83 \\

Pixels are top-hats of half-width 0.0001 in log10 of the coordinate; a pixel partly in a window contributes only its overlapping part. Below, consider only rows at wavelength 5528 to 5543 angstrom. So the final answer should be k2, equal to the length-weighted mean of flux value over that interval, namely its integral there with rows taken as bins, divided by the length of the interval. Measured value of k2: 0.52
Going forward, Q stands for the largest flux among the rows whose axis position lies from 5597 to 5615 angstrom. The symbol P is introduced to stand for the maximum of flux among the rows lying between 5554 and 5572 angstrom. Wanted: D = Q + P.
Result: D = 1.39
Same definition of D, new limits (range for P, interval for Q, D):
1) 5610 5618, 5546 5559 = 1.31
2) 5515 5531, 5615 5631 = 1.34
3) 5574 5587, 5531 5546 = 1.22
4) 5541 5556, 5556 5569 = 1.22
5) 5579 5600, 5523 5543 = 1.21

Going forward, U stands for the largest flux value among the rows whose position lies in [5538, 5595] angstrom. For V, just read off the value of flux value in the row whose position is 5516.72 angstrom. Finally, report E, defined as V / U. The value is 0.84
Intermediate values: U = 0.654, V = 0.5503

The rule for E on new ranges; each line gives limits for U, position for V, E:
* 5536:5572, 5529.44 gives 0.64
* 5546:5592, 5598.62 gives 1.00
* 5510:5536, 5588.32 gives 1.13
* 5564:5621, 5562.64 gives 0.77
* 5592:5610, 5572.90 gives 0.81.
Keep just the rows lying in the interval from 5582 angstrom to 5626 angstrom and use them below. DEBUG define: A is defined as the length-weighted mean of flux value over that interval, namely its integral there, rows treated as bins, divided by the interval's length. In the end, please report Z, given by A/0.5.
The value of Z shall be 1.23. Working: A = 0.61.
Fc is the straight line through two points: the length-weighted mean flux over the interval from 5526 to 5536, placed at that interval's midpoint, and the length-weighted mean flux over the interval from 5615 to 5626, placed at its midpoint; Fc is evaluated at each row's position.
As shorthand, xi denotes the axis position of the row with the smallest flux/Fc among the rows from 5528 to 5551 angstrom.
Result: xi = 5529.44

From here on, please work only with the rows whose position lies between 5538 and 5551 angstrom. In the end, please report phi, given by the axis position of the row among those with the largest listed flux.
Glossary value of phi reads 5544.74 angstrom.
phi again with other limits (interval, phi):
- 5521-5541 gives 5534.54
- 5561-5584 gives 5567.77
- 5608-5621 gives 5611.53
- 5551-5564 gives 5557.52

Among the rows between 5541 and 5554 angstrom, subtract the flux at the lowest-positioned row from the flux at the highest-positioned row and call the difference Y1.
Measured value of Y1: -0.01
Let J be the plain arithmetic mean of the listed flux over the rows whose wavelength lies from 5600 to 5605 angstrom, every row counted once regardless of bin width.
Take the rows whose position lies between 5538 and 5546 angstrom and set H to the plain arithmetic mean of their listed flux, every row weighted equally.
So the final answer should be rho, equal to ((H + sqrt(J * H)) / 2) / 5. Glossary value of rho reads 0.117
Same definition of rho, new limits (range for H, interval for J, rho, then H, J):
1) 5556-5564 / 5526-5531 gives 0.104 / 0.549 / 0.43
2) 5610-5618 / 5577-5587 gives 0.109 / 0.519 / 0.62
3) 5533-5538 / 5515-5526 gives 0.104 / 0.537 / 0.47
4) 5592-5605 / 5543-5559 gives 0.121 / 0.620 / 0.56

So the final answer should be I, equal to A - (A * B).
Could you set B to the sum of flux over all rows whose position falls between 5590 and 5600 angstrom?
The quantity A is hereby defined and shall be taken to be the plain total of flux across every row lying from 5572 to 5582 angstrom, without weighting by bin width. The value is -3.5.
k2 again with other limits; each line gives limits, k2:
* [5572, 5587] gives 0.62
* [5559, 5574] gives 0.58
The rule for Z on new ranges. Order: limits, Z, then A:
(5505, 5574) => 1.07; 0.53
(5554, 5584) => 1.18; 0.59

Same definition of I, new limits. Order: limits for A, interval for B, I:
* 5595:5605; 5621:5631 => -4.8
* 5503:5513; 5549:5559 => -2.6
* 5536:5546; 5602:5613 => -4.2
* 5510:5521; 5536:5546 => -2.5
